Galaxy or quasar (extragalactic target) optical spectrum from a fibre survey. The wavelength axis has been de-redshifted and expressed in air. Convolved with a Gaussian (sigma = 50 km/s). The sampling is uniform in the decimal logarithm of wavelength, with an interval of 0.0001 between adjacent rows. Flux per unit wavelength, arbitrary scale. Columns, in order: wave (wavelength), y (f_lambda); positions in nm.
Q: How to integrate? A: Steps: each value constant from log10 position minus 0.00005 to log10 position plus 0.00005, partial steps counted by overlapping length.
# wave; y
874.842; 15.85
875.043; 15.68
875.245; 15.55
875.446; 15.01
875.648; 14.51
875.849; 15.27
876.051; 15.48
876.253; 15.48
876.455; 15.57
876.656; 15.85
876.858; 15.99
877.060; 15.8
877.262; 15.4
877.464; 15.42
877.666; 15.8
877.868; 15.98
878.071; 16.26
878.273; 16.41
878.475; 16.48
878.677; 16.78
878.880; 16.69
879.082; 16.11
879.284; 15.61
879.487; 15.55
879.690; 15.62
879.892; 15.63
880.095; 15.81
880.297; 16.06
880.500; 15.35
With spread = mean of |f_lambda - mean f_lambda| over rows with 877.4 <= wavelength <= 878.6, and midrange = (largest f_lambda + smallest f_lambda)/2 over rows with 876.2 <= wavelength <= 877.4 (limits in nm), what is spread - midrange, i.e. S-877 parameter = -15.4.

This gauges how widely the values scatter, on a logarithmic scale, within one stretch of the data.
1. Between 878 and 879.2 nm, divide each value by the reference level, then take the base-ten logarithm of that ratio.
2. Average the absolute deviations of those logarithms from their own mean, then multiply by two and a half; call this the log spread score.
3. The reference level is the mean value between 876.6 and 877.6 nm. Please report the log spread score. 0.013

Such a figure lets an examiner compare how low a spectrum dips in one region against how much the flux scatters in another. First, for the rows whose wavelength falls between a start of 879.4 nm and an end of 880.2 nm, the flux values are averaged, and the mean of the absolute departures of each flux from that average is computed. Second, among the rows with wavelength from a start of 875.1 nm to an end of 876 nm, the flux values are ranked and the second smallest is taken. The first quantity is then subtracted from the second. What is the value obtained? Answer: 14.9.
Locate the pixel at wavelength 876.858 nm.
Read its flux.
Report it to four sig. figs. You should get 15.99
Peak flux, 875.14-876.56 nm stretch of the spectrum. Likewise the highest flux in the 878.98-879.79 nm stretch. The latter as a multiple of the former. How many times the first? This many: 1.03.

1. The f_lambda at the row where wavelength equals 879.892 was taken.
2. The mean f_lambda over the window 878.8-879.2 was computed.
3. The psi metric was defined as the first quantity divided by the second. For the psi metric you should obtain 0.95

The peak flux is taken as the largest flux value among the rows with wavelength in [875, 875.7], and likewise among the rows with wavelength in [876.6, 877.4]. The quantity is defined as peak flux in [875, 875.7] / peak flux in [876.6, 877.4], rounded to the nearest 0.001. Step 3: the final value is 0.981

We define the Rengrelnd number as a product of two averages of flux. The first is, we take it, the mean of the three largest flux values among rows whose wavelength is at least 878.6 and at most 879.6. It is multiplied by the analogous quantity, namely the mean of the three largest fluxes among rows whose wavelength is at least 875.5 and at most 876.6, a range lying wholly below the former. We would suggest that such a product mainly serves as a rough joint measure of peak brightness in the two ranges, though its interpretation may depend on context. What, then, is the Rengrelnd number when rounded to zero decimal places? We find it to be 256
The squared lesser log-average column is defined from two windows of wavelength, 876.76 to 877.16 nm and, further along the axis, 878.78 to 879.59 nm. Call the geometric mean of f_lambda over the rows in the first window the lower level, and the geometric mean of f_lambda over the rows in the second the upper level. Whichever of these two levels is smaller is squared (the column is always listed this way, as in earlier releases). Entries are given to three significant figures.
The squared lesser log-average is 253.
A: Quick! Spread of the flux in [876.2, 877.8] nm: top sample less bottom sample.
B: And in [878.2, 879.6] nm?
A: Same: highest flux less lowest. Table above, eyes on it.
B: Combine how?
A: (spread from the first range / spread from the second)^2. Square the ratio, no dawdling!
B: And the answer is 0.23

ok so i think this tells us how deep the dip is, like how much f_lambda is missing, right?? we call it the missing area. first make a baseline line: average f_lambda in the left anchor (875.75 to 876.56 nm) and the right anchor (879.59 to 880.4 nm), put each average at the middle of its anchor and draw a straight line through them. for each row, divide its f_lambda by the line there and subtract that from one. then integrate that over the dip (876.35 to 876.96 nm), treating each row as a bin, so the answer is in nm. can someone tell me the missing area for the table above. -0.012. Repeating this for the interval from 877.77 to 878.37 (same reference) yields -0.023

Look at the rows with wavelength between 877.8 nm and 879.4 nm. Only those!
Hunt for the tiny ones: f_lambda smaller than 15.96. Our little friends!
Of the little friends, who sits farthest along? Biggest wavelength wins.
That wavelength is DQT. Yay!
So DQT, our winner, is 879.284 nm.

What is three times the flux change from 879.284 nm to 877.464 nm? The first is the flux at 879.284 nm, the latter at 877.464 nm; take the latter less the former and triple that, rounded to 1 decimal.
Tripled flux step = -0.6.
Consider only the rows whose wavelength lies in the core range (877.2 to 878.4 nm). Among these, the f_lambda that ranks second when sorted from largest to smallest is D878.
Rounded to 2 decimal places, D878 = 16.26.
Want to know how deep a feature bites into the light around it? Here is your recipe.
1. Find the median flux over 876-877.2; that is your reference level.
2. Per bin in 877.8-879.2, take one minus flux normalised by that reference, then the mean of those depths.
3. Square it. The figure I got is 0.0020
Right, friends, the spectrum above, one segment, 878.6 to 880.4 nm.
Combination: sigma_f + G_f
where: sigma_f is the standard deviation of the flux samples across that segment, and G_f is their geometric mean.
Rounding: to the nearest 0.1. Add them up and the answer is 16.4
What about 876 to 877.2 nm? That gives 15.9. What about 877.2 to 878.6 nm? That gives 16.4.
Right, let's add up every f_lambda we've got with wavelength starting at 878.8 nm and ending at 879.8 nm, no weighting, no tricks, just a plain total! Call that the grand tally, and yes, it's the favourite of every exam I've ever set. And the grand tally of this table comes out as 79.6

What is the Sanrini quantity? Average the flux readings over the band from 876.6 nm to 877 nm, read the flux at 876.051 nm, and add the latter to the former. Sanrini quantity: 31.4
